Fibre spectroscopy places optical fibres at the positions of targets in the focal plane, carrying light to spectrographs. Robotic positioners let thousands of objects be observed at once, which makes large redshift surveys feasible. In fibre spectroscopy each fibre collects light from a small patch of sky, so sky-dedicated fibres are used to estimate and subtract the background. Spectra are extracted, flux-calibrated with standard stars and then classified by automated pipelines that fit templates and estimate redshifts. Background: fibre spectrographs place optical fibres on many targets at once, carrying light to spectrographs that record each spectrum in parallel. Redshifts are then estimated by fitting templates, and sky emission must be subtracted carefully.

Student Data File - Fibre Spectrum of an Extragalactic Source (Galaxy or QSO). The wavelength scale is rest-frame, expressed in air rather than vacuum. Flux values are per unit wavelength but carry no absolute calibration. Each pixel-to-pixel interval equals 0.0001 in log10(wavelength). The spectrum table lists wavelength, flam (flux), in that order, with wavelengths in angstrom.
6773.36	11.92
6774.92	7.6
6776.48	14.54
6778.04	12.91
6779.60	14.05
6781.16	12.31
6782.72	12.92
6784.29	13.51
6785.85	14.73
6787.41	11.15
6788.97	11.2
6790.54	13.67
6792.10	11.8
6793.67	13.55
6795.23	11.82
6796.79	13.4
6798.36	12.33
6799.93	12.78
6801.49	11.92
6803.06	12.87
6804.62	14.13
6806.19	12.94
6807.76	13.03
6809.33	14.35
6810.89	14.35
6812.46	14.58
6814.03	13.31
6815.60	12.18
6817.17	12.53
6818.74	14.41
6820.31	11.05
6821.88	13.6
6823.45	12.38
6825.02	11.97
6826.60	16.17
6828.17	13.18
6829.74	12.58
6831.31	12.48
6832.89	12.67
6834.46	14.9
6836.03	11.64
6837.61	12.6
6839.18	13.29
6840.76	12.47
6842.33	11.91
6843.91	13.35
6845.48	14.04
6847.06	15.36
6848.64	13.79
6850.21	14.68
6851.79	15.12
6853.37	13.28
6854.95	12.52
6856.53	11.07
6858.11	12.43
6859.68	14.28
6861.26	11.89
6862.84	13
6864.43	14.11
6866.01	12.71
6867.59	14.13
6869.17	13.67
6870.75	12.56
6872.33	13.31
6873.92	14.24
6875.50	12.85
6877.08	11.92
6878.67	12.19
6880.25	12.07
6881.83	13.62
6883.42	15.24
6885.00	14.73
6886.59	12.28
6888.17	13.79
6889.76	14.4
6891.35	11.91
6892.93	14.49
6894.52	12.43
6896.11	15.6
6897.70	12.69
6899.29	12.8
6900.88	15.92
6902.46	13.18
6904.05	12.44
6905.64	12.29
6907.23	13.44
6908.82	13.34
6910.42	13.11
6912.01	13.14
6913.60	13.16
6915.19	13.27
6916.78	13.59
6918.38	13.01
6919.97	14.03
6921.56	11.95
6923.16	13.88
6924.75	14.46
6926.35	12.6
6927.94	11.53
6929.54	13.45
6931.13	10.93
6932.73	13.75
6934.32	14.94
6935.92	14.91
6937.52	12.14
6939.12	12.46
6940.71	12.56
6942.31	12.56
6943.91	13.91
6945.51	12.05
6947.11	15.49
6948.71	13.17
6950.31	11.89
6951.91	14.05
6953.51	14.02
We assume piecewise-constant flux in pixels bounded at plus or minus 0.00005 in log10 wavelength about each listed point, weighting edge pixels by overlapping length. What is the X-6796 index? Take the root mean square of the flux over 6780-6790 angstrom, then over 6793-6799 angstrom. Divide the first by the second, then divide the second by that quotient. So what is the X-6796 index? 12.9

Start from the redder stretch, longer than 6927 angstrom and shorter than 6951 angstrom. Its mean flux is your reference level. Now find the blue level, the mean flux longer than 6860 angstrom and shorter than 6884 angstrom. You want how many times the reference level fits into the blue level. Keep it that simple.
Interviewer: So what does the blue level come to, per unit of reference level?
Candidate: 1.01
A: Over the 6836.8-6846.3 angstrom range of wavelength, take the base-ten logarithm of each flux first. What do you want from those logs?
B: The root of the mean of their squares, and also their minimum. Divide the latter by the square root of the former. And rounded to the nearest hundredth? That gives 1.02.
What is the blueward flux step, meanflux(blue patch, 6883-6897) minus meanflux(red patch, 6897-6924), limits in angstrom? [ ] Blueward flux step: 0.6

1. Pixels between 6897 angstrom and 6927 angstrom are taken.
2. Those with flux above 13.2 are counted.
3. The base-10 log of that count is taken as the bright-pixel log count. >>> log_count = 0.90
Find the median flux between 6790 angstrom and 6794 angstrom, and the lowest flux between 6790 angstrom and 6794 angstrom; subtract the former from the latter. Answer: -1.75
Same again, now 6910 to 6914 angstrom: -0.03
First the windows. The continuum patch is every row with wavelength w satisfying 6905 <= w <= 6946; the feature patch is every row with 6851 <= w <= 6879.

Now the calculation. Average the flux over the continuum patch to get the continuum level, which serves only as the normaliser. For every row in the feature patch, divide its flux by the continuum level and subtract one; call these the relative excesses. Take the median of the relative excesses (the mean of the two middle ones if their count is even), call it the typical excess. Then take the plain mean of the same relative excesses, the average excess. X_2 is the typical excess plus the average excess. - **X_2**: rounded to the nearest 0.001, -0.015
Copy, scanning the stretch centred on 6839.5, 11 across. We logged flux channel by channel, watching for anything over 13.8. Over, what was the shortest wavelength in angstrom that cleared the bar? 6834.46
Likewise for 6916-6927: 6919.97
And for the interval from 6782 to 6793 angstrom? 6785.85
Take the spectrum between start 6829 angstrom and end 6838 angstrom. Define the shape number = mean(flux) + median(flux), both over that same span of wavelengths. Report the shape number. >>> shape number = 25.4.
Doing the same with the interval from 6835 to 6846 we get 25.4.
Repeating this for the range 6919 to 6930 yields 26.6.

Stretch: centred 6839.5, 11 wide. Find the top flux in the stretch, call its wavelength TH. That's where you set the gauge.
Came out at 6834.46 angstrom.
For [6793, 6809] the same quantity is 6804.62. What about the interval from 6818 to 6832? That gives 6826.60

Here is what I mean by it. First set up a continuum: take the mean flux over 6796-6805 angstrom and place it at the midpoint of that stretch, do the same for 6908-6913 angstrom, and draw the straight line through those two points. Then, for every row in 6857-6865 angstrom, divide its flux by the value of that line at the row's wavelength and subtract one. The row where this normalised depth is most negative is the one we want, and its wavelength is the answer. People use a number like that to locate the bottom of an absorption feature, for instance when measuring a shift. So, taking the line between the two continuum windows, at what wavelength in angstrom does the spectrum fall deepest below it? 6861.26 angstrom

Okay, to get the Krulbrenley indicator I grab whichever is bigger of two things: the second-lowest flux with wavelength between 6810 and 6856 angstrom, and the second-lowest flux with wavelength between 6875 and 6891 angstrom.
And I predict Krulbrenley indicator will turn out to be 12.1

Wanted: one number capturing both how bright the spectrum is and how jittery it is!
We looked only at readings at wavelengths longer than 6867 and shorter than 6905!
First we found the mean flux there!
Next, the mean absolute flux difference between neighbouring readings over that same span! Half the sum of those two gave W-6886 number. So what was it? 7.46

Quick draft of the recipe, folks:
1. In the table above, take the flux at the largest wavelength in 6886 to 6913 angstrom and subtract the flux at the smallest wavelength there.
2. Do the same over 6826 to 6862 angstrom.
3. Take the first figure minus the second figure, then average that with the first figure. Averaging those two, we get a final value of 3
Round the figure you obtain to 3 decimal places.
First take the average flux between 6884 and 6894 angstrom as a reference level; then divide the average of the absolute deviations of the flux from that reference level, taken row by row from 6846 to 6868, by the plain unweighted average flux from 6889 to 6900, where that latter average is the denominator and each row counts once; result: 0.077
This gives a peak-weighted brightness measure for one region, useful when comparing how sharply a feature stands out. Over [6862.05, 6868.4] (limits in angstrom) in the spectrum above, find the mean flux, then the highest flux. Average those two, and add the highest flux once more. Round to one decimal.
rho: 27.9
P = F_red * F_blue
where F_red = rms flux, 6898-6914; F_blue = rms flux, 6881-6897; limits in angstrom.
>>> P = 185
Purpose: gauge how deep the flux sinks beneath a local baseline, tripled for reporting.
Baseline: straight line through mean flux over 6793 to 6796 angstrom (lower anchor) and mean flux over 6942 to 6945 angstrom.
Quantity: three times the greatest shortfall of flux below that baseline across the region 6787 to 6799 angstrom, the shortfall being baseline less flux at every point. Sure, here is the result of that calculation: 4.5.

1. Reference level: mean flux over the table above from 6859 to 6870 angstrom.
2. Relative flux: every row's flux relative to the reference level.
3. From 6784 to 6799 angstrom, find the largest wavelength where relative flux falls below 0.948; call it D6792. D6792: 6798.36 angstrom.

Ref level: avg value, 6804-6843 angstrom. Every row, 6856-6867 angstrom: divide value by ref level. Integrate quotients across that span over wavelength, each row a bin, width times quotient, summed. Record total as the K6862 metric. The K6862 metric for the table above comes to 10.8 angstrom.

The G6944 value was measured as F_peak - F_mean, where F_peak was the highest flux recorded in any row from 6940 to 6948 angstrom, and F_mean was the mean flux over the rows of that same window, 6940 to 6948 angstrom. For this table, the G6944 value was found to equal 2.18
